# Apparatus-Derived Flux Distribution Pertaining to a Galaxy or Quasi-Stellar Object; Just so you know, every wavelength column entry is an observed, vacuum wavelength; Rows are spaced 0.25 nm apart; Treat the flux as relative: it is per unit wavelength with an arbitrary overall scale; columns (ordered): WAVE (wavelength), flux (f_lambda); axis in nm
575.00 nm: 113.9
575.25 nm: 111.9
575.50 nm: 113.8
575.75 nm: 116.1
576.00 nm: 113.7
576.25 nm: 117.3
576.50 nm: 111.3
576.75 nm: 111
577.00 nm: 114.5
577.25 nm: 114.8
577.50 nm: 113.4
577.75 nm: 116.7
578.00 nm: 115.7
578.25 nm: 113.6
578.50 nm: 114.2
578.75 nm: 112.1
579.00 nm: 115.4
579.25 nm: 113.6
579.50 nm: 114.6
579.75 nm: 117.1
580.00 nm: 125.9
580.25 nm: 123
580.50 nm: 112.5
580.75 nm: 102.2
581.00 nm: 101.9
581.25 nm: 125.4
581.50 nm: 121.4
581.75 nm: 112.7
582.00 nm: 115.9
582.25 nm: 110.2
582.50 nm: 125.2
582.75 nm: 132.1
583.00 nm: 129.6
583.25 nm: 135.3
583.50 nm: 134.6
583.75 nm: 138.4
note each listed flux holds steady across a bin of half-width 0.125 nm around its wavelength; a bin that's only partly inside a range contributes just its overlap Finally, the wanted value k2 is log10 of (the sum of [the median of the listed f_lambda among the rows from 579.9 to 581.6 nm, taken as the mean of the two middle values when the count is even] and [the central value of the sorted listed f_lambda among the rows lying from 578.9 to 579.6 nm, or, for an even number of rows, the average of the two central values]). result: 2.37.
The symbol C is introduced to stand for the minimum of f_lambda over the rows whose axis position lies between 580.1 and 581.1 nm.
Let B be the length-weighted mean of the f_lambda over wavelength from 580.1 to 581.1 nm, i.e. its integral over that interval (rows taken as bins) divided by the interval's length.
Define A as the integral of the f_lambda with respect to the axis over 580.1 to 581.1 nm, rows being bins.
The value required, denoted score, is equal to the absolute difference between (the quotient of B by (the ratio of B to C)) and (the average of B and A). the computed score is 9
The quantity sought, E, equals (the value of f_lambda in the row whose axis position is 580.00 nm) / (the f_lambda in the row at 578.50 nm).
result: 1.10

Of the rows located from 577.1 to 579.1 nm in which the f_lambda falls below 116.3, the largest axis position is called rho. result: 579.00 nm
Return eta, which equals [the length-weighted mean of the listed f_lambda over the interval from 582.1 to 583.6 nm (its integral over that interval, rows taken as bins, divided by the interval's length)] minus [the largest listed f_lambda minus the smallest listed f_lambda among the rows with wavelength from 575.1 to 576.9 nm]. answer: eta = 121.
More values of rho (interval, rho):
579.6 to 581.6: 581.00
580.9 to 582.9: 582.25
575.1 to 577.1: 577.00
